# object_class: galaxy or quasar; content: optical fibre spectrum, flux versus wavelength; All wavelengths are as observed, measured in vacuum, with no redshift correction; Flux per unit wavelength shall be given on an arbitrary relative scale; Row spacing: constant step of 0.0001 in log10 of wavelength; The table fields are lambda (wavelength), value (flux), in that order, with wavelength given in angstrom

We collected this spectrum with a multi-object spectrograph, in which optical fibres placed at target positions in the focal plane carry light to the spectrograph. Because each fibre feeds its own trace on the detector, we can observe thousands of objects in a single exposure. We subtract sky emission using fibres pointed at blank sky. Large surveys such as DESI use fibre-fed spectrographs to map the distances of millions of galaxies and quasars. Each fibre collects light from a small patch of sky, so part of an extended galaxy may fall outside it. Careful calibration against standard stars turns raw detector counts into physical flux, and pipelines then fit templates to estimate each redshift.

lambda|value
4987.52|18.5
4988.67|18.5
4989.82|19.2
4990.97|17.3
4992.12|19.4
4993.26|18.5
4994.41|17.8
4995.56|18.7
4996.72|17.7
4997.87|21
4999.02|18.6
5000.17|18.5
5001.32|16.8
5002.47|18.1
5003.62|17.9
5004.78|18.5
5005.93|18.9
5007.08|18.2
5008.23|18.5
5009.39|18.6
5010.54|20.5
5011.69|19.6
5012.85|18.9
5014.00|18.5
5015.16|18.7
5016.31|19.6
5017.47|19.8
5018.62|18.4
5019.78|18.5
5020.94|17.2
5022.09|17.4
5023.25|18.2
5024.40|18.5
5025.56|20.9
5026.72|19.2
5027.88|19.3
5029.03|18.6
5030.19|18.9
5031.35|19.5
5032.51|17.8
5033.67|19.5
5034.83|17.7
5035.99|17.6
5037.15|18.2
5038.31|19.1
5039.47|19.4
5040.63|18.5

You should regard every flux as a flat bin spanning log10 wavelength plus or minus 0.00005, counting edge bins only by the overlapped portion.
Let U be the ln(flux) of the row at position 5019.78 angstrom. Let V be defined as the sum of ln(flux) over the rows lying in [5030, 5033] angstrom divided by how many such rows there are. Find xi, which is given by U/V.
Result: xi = 1.00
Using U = 2.92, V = 2.93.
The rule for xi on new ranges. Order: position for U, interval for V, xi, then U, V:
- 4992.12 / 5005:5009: 1.02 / 2.97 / 2.92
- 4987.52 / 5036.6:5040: 0.99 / 2.92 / 2.94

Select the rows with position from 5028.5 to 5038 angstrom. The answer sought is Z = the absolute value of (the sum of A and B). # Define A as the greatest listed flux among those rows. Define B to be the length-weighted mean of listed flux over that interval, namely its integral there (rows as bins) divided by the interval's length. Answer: 38.0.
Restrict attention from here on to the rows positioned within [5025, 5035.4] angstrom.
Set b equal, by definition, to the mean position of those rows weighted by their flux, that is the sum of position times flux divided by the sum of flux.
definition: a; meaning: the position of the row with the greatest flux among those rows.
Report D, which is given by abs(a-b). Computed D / 4.5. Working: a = 5025.56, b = 5030.1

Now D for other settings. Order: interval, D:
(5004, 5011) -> 2.8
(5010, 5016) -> 2.3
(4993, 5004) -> 0.5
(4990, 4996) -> 1.2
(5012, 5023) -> 0.1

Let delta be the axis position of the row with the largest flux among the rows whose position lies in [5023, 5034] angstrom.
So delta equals 5025.56 angstrom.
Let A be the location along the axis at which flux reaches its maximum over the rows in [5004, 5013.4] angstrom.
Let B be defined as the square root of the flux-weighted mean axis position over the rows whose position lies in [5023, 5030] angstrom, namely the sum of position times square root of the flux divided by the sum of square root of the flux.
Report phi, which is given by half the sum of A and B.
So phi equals 5018.3 angstrom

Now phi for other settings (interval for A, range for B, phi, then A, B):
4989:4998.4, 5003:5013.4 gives 5003.1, 4997.87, 5008.3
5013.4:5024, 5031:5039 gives 5026.1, 5017.47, 5034.8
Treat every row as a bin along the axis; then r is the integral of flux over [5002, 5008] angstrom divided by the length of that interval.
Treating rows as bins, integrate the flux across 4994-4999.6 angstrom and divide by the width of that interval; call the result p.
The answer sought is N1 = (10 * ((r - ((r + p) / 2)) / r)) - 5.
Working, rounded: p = 18.8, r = 18.3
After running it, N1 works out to -5.12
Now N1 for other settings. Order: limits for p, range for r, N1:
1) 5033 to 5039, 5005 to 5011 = -4.87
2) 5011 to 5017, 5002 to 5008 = -5.20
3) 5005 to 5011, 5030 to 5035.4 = -5.07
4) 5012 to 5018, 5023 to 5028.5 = -4.95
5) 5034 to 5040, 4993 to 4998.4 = -4.93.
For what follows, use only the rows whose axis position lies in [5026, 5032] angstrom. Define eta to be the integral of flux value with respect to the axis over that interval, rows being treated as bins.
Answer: 114.7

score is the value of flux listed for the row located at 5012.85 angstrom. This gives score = 18.9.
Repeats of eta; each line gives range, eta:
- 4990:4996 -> 110.5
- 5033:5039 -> 110.5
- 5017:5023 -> 109.4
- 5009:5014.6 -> 107.7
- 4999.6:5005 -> 96.7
